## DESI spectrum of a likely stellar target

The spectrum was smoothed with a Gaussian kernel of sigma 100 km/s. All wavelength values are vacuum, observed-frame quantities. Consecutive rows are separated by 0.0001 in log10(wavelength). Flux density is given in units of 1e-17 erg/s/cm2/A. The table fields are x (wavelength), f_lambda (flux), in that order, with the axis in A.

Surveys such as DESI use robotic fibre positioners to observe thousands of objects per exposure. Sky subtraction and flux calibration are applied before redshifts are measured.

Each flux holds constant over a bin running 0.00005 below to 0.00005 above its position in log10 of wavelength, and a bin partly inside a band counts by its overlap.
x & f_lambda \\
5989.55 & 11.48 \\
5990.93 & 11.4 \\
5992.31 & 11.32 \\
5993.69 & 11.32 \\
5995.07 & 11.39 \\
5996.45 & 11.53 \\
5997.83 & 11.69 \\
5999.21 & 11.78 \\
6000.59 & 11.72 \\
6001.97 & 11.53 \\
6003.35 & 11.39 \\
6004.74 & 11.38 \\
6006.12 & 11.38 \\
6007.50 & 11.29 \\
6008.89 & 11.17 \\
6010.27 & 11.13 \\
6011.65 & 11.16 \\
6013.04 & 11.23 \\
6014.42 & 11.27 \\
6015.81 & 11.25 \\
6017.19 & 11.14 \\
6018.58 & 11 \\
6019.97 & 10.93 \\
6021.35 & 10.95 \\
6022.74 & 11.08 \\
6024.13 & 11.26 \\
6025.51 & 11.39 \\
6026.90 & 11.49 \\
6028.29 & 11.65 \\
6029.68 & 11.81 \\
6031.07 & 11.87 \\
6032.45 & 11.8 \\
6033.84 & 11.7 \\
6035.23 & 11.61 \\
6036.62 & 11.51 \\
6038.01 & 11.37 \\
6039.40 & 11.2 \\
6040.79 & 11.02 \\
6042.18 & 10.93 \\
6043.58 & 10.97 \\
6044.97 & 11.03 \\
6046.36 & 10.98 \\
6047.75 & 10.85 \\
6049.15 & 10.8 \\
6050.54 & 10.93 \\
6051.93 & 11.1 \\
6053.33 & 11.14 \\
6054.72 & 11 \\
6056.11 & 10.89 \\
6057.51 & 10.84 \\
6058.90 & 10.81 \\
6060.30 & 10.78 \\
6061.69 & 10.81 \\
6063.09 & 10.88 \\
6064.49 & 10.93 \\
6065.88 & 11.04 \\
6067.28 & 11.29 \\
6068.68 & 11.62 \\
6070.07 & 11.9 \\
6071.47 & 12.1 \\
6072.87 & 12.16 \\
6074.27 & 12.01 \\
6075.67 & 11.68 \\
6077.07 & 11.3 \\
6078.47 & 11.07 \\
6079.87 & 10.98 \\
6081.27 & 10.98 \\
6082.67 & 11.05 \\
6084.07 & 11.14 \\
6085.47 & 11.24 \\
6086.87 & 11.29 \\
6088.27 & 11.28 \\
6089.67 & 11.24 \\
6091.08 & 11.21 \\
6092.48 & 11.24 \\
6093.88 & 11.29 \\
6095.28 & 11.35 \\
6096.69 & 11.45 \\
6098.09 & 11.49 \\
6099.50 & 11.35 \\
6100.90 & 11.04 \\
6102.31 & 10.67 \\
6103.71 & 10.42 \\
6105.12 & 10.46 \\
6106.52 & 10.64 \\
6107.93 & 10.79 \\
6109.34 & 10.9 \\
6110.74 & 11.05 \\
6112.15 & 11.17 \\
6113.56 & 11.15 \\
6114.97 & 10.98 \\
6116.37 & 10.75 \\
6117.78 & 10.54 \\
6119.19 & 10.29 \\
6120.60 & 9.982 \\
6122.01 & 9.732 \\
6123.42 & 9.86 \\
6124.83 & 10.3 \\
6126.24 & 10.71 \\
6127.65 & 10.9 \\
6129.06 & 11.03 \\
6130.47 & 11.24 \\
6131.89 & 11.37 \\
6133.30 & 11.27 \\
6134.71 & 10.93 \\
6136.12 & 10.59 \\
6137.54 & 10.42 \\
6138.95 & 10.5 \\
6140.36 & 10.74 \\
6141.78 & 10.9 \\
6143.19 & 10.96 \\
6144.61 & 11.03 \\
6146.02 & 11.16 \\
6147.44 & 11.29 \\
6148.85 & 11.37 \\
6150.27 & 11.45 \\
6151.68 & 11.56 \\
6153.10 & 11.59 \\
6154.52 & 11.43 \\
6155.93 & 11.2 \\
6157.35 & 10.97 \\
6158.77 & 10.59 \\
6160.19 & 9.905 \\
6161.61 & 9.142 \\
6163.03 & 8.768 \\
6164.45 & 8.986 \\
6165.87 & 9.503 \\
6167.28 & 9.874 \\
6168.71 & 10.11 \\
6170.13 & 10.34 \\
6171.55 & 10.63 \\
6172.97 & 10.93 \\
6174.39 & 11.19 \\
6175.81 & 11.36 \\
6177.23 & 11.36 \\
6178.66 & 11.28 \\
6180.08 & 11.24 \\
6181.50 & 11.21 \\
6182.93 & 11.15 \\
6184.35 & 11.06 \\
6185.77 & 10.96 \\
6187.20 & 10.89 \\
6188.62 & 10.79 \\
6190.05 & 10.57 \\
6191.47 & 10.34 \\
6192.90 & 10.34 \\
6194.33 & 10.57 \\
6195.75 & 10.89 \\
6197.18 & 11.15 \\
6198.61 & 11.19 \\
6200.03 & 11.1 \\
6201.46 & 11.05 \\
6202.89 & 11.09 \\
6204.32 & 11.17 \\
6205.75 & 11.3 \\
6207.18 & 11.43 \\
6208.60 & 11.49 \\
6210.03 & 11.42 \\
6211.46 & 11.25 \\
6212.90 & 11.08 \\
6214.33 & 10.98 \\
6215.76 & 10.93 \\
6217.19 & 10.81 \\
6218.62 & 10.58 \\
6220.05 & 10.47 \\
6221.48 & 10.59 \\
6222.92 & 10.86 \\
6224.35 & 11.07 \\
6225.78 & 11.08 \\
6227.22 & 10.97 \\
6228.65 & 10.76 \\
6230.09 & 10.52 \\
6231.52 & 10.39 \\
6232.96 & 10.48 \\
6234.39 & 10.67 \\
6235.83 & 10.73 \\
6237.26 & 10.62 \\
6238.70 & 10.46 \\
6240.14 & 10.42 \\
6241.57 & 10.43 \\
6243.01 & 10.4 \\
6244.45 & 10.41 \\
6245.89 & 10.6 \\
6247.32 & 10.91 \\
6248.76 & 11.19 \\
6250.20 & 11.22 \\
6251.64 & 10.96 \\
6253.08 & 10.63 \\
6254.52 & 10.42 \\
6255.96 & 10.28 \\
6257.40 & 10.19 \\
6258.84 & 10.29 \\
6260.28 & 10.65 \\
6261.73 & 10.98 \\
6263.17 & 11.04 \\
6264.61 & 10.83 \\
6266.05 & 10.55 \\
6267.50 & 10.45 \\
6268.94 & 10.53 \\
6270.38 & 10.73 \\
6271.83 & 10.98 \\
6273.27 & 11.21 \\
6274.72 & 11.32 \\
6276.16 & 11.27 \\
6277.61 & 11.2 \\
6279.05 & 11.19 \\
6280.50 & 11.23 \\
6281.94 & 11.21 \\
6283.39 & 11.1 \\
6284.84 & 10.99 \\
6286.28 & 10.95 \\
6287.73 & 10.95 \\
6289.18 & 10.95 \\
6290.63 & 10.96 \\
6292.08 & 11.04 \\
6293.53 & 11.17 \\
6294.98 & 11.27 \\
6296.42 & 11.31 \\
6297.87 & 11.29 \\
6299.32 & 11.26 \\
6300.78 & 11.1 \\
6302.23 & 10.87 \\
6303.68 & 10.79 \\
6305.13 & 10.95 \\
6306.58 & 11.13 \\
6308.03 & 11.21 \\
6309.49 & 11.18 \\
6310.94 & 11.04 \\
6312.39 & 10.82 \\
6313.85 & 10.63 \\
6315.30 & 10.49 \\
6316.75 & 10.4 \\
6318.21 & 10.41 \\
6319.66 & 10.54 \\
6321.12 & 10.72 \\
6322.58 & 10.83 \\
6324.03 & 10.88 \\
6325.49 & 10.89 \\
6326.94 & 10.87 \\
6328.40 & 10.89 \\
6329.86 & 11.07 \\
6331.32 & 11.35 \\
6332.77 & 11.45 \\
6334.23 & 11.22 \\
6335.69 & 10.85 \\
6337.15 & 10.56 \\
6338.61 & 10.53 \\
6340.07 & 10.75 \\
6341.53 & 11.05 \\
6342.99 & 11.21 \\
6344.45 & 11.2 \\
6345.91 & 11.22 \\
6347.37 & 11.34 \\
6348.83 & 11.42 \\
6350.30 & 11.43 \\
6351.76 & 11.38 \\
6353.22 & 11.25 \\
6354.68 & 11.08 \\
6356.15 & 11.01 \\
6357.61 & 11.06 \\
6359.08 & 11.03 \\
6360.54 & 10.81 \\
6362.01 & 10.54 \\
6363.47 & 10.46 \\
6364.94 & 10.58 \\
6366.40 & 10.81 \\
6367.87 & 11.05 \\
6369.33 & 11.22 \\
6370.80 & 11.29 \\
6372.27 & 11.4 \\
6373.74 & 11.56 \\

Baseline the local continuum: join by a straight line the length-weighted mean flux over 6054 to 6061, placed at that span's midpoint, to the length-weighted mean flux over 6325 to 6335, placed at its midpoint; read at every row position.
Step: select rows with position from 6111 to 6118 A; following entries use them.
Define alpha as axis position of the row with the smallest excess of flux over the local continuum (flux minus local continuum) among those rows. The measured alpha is 6117.78 A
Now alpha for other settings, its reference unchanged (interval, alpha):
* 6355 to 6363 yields 6362.01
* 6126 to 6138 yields 6137.54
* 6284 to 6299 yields 6289.18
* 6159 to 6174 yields 6163.03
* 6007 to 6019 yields 6018.58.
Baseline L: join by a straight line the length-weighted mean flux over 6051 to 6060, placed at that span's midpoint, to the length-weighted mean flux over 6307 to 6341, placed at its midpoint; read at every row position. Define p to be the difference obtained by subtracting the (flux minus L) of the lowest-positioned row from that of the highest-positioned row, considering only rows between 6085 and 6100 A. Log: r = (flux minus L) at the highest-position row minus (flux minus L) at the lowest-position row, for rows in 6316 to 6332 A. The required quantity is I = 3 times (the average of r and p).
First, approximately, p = 0.12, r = 0.96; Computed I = 1.6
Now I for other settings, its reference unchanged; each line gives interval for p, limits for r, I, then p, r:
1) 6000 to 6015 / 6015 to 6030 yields 0.2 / -0.44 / 0.57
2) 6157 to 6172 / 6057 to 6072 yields 1.4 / -0.33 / 1.27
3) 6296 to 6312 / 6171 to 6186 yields 0.1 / -0.26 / 0.34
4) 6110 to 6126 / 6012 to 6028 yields -0.7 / -0.74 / 0.27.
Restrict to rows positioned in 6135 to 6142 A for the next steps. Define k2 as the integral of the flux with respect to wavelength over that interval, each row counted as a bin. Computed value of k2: 74.4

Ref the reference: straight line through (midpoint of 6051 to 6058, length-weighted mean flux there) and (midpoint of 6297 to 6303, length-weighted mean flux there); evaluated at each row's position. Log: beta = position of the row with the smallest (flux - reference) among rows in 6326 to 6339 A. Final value 6338.61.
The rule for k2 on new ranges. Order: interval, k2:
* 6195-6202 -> 77.6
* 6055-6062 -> 75.9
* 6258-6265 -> 75.2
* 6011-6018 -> 78.4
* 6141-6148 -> 77.3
